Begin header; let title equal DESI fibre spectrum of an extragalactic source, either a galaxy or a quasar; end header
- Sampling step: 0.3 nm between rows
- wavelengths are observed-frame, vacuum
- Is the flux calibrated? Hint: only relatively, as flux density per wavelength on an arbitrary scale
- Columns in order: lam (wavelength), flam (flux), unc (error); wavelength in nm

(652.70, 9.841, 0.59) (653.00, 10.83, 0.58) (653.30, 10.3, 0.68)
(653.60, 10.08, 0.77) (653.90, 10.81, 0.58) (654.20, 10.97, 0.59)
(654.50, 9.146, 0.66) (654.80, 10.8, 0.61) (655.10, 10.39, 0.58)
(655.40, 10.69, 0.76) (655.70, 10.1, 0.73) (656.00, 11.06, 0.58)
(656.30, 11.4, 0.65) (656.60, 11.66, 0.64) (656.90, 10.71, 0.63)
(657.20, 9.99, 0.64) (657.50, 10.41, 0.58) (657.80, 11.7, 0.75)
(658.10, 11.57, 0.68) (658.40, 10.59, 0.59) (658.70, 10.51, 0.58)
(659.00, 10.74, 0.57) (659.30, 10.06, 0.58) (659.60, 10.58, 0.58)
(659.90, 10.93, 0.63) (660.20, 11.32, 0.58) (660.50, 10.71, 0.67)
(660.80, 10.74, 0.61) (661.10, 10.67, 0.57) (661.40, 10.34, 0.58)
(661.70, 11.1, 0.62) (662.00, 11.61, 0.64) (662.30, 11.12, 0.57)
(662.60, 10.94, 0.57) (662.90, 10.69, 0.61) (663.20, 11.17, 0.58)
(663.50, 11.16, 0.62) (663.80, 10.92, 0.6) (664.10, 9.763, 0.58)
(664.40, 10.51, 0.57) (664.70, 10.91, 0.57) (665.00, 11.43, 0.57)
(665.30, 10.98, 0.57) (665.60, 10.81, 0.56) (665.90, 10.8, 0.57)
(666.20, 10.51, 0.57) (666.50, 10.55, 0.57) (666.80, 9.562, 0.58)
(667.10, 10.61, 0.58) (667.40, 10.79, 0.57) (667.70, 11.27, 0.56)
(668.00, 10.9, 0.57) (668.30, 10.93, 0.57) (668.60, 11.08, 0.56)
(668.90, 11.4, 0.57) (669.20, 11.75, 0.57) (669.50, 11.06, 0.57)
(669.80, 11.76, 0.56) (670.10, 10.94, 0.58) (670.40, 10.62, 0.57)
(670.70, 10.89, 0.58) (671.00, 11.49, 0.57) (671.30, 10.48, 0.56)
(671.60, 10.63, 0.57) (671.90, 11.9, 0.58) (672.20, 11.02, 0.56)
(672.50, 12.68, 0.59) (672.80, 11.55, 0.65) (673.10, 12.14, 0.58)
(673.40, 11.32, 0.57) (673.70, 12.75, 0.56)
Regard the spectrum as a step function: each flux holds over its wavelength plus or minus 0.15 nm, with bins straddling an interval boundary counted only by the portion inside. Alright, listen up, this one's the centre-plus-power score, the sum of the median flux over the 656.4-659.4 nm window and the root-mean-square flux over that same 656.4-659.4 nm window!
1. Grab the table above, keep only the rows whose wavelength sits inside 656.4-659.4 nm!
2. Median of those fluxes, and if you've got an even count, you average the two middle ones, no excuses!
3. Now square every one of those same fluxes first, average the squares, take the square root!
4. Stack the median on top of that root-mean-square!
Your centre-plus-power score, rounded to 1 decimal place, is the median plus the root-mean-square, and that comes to 21.5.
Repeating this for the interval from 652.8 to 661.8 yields 21.4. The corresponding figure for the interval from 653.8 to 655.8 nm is 21.1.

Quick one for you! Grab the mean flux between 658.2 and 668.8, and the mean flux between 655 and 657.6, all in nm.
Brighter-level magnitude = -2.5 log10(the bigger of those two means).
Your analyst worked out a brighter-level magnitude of -2.58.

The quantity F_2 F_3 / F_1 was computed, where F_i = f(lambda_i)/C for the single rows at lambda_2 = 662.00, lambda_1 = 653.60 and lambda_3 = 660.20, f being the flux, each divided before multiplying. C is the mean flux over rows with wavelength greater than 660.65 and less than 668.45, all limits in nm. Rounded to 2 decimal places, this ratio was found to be 1.21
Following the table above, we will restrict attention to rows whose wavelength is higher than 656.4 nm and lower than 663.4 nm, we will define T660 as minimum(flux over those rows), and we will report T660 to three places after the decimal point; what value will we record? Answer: 9.990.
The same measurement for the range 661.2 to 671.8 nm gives 9.562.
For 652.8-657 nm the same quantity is 9.146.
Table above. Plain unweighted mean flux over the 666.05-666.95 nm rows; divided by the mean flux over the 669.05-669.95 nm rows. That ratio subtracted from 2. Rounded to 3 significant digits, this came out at 1.11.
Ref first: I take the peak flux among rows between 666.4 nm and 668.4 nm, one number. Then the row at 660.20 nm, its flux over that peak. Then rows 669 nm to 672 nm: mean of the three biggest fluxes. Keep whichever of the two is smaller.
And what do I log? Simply 1.00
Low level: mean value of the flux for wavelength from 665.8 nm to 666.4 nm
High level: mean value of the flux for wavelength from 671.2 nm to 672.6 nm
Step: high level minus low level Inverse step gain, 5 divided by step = 7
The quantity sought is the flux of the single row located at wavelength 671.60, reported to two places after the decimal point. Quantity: 10.63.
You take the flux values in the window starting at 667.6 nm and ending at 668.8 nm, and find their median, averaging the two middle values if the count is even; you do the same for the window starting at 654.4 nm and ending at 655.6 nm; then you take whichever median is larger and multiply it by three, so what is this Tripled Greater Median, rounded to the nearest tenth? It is 33.0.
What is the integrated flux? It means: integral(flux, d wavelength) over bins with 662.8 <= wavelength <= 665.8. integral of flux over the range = 33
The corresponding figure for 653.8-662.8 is 97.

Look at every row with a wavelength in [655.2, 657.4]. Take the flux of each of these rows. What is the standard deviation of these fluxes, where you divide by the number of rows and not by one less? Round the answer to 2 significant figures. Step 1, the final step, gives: 0.58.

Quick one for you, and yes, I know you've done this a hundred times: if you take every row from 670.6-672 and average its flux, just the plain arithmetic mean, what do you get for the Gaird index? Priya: 11.1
